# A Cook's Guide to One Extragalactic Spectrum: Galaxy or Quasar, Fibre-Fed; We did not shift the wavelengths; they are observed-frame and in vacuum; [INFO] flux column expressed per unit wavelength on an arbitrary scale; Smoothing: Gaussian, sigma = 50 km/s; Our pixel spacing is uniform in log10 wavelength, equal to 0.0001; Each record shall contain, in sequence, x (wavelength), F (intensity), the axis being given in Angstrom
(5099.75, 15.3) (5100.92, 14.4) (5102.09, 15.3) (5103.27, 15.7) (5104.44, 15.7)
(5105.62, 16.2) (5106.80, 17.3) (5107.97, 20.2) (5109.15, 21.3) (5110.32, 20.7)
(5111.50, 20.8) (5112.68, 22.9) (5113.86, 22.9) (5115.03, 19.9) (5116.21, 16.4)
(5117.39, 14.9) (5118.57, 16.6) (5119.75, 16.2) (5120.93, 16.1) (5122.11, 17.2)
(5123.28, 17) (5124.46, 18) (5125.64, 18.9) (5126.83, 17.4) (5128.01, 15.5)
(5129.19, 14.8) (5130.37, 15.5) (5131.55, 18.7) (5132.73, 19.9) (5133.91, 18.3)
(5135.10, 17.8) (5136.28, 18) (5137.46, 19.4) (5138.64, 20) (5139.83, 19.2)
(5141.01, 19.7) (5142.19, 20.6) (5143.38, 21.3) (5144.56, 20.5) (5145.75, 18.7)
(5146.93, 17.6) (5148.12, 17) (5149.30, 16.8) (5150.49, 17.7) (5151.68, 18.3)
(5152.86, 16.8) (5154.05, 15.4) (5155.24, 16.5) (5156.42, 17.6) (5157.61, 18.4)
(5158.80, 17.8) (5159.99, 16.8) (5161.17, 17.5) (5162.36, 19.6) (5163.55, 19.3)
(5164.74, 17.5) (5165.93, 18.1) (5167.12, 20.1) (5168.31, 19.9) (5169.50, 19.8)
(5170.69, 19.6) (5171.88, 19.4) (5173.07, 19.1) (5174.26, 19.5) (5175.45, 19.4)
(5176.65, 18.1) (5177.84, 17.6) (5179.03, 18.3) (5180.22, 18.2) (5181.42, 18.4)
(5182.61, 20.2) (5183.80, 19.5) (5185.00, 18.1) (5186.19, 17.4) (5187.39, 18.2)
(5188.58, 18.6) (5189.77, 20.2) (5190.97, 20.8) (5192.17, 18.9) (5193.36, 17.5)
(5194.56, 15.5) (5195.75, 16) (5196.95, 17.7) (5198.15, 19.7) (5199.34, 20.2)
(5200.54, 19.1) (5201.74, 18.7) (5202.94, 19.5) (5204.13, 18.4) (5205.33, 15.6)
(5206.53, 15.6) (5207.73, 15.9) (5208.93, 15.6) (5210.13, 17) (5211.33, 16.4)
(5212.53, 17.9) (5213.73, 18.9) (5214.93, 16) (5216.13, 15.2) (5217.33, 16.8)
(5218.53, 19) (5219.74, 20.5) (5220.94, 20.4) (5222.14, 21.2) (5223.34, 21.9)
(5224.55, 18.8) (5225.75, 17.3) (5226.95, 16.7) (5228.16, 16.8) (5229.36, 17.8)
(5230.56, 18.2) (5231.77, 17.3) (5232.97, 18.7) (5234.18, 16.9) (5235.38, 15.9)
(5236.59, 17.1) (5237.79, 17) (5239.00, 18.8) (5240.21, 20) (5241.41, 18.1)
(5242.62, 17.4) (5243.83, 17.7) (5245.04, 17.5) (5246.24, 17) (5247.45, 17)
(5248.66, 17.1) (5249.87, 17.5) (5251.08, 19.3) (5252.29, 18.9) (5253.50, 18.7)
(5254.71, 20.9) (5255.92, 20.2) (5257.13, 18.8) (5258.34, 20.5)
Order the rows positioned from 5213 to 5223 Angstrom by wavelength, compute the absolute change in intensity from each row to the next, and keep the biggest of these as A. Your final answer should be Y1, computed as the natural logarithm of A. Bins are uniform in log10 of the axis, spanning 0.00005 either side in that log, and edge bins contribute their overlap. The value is 1.1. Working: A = 2.9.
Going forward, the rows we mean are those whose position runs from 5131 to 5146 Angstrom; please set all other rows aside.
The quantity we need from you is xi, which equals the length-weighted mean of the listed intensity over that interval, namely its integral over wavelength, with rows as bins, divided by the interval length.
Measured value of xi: 19.4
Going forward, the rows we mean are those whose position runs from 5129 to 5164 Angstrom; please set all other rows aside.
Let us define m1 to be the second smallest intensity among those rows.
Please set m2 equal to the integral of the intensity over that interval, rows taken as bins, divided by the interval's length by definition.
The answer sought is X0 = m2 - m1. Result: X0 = 2.8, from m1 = 15.4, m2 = 18.2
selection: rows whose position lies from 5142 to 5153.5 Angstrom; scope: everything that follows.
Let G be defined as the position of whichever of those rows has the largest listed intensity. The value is 5143.38 Angstrom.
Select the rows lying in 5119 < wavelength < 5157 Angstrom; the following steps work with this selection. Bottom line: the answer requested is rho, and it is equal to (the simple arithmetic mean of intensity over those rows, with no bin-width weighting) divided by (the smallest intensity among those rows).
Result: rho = 1.21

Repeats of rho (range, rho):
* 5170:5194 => 1.08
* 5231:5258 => 1.14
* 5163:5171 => 1.10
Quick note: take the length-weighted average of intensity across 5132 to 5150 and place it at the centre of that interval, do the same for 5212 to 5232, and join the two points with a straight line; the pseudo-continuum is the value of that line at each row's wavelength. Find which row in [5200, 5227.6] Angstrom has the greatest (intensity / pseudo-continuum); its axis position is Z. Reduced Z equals 5223.34 Angstrom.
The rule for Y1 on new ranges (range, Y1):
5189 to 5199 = 0.7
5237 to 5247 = 0.6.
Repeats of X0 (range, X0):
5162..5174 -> 1.1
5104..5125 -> 2.7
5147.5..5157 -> 0.5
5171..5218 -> 2.5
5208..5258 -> 2.5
